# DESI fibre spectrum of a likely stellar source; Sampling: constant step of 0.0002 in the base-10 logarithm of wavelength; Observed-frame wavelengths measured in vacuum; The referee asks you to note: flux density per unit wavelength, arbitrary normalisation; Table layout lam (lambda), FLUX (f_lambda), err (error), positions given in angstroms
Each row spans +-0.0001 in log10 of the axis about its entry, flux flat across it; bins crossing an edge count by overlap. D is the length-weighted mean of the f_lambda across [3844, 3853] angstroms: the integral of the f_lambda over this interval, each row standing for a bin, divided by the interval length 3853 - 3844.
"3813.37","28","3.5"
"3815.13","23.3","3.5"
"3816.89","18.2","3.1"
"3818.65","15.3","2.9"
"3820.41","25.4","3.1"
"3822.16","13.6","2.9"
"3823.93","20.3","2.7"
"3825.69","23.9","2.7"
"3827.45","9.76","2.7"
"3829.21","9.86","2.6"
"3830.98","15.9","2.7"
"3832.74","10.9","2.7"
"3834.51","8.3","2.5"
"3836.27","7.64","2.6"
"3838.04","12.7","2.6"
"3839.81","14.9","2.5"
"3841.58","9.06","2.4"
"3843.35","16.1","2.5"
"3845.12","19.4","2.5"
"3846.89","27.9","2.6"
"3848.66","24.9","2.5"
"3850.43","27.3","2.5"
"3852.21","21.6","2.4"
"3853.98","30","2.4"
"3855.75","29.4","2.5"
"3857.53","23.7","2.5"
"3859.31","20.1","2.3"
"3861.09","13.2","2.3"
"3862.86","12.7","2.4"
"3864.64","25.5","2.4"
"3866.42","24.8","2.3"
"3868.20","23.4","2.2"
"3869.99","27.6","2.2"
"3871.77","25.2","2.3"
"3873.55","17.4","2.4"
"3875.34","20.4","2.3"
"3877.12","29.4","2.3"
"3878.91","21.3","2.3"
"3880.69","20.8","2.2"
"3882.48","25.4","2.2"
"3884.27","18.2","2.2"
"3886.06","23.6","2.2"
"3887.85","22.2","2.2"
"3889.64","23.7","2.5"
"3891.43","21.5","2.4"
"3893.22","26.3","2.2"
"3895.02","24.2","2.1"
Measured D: 24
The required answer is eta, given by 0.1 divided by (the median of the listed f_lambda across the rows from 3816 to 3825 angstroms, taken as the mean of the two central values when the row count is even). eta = 0.0055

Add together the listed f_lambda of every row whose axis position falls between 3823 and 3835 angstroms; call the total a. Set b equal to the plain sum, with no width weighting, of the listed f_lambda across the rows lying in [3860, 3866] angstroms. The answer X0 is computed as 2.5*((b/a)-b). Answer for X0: -127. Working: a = 99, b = 51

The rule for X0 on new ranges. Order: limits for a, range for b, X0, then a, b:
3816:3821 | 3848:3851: -128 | 59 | 52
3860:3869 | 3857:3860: -108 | 100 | 44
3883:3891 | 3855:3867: -369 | 88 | 149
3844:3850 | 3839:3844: -99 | 72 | 40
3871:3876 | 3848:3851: -128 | 63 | 52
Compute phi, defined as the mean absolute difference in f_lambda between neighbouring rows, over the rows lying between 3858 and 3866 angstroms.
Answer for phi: 6.7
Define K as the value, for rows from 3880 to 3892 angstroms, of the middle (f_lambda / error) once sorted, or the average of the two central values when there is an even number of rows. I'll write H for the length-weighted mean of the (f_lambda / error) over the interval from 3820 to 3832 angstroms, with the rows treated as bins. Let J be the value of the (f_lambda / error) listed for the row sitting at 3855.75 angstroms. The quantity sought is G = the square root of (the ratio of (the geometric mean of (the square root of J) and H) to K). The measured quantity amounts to 0.69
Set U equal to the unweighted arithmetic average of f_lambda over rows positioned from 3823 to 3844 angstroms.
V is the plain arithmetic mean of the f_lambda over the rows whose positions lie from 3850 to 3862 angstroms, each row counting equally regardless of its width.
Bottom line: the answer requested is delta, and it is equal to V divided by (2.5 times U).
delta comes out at 0.71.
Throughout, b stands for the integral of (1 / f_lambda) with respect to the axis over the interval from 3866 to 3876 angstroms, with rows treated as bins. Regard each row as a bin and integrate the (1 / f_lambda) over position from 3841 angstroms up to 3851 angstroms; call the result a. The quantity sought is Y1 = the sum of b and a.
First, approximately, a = 0.55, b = 0.44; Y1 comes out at 0.99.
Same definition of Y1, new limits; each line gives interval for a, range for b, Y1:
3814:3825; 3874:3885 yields 1.09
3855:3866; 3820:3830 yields 1.27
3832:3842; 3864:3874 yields 1.42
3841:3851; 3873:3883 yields 1.01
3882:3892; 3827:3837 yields 1.46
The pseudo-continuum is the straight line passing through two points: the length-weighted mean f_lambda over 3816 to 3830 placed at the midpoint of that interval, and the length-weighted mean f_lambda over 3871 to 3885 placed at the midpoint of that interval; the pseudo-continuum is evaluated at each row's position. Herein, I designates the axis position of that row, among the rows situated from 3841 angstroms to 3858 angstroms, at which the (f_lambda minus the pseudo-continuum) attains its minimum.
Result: 3841.58 angstroms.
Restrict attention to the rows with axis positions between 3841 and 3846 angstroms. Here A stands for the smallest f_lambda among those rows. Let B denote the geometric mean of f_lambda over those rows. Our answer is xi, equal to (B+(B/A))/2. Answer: 7.9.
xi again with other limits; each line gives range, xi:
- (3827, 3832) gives 6.4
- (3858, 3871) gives 10.9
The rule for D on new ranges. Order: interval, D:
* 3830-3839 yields 11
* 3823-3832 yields 16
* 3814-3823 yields 19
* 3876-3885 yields 23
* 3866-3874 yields 24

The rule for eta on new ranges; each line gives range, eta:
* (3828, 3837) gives 0.0101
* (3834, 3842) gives 0.0110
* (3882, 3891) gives 0.0042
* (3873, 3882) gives 0.0048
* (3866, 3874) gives 0.0040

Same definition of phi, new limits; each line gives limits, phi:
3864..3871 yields 2.1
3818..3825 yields 9.5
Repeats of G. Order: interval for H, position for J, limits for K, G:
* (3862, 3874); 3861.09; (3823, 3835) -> 1.10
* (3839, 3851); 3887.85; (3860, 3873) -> 0.69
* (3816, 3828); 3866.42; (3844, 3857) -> 0.65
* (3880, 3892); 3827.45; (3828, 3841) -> 1.03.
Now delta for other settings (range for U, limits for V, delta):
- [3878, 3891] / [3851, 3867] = 0.40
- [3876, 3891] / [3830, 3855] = 0.31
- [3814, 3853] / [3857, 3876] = 0.50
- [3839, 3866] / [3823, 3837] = 0.25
